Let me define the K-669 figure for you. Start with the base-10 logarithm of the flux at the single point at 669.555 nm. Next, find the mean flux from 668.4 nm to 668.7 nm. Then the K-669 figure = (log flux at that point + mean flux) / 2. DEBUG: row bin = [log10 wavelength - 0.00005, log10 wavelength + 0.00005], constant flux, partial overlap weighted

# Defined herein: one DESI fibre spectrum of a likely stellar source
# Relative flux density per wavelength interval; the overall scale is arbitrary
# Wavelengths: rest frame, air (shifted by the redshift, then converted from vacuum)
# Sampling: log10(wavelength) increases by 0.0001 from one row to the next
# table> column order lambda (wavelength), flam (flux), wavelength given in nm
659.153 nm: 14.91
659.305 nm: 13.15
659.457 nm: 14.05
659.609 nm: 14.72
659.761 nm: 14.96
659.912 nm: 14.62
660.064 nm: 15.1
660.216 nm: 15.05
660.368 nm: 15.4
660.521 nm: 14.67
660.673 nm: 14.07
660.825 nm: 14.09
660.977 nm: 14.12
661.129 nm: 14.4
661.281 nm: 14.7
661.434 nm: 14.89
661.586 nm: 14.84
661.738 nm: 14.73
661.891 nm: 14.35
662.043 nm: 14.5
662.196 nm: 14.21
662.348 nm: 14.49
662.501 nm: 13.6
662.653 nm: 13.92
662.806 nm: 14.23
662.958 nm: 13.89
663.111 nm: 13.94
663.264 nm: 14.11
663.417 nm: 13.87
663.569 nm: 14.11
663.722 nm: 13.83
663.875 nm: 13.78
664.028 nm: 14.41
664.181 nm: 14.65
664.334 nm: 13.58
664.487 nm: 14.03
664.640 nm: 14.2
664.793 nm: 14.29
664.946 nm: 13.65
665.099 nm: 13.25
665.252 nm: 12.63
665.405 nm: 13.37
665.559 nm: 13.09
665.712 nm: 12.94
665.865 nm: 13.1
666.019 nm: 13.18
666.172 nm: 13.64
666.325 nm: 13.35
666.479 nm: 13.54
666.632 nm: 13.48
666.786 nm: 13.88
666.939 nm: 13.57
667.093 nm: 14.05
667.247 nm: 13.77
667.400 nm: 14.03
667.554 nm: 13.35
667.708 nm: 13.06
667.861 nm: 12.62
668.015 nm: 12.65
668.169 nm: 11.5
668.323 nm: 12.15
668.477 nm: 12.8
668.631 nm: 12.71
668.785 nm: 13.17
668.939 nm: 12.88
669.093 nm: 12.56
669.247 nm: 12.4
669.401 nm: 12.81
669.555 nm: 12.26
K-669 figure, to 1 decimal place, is 6.9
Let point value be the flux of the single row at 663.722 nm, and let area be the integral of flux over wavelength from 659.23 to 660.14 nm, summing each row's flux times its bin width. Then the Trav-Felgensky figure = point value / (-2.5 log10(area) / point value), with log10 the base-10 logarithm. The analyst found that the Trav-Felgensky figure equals -68.4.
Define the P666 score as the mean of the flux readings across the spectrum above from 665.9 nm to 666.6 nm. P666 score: 13.4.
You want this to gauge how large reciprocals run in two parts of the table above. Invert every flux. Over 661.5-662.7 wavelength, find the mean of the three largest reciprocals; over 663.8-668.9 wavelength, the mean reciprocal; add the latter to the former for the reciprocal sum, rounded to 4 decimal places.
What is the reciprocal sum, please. 0.1469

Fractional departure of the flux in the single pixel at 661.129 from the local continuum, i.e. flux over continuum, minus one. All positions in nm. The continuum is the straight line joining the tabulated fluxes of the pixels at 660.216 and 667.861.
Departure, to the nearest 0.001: -0.024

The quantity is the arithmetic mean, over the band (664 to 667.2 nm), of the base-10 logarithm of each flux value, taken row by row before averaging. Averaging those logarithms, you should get 1.13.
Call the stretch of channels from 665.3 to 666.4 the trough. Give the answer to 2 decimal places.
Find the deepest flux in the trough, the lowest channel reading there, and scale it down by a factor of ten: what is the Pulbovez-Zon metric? 1.29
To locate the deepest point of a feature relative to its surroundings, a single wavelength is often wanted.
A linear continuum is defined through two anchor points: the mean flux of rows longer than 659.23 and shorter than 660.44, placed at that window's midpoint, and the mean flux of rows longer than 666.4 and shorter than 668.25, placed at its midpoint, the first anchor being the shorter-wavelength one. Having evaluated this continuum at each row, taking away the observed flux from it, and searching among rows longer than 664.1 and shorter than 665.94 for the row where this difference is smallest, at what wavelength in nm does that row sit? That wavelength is 664.181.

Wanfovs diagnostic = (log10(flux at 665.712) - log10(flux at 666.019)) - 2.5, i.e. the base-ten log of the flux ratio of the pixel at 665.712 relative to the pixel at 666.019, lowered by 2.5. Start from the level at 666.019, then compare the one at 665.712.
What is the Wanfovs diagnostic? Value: -2.51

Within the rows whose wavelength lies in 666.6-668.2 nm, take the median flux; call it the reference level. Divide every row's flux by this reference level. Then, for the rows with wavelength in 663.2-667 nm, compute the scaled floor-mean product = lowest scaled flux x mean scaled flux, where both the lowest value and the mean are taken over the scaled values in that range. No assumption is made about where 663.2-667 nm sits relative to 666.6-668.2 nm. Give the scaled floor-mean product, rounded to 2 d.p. 0.95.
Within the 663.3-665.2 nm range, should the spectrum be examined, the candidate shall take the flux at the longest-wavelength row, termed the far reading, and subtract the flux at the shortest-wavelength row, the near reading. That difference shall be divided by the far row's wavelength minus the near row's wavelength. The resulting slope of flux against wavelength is -0.4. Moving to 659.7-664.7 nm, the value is -0.2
